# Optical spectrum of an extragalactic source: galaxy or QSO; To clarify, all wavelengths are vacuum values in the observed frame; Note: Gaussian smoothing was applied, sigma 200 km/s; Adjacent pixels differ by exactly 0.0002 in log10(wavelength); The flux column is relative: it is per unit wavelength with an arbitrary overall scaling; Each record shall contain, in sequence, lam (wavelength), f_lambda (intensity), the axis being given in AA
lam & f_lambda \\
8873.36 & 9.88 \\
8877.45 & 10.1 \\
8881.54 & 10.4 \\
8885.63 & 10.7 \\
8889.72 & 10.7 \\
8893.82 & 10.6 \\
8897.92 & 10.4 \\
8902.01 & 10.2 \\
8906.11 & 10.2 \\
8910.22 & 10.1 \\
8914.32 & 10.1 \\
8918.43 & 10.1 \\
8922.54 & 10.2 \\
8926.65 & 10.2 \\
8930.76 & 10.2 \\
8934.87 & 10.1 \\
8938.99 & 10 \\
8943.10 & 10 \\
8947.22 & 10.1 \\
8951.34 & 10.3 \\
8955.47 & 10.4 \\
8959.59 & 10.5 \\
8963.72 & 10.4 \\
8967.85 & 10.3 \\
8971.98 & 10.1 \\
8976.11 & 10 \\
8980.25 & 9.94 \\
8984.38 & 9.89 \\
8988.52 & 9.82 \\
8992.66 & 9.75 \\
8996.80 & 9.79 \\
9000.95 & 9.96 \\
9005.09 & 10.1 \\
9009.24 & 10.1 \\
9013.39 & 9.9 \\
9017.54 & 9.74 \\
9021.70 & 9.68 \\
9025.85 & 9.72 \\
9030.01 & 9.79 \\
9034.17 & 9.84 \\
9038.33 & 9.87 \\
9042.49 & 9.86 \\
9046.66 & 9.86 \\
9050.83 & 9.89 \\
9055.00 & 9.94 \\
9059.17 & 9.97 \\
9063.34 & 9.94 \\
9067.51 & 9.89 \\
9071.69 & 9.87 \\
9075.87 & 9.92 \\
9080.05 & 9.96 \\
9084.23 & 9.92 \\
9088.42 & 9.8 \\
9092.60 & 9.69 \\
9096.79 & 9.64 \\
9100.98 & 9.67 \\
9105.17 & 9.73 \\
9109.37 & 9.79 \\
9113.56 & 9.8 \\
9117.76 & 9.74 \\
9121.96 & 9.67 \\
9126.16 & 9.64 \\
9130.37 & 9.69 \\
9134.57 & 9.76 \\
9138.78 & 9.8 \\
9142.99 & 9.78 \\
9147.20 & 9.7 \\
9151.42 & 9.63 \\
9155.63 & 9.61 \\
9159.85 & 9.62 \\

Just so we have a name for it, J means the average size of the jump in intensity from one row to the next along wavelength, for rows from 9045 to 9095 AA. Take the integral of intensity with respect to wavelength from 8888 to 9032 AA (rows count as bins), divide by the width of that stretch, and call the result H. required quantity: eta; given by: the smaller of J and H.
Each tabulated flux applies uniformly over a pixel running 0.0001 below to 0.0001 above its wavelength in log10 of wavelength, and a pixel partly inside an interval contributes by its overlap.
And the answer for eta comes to 0.052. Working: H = 10.1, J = 0.052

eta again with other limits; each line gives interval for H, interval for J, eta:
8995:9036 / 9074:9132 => 0.056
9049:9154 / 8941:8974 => 0.129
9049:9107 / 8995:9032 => 0.105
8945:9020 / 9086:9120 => 0.054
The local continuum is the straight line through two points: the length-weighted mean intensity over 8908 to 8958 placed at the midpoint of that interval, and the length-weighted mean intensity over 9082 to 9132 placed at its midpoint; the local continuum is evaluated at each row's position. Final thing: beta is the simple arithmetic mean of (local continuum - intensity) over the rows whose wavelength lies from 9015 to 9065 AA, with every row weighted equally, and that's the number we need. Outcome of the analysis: 0.05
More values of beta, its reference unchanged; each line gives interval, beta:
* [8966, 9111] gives 0.02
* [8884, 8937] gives -0.08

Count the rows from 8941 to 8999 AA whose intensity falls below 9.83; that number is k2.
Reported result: 3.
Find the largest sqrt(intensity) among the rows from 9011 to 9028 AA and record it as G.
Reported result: 3.15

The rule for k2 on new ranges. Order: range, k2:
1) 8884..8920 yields 0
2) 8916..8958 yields 0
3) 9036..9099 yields 3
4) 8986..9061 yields 7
